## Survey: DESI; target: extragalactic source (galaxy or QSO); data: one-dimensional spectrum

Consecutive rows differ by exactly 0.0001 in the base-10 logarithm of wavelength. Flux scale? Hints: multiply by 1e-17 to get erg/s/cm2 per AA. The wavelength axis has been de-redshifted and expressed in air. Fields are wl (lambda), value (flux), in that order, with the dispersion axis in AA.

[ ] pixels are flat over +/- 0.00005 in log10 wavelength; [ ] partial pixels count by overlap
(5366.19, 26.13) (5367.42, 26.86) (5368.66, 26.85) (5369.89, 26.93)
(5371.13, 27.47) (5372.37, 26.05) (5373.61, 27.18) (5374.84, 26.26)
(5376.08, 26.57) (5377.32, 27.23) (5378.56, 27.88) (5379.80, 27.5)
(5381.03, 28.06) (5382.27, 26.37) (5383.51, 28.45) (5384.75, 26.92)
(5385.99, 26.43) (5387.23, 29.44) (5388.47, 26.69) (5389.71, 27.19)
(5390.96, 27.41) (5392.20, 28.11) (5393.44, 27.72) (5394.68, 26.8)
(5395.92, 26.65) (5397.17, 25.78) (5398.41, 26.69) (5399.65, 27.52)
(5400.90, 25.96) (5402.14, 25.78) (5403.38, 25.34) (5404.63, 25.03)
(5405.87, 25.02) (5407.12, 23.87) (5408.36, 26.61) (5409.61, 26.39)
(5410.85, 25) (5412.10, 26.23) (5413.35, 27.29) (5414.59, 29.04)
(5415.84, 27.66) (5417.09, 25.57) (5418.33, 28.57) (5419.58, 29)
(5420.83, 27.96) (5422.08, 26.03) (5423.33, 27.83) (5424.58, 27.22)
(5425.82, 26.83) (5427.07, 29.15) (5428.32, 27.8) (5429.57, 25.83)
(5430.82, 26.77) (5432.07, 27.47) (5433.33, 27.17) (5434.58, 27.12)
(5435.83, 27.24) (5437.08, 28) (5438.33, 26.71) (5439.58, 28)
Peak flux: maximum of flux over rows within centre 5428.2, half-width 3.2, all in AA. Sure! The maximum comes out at 29.15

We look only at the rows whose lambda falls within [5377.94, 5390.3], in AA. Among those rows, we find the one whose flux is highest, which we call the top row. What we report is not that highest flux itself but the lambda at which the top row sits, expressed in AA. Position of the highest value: 5387.23 AA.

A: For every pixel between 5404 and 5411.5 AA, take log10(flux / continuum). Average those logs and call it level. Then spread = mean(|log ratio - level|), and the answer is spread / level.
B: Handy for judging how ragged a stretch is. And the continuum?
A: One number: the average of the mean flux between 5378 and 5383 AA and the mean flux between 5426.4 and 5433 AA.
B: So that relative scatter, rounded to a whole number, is 0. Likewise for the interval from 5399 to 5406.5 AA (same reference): 0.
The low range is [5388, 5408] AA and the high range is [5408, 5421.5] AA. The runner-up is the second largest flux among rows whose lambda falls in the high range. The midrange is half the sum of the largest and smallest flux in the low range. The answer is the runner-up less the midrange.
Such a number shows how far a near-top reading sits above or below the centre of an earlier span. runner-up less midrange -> 3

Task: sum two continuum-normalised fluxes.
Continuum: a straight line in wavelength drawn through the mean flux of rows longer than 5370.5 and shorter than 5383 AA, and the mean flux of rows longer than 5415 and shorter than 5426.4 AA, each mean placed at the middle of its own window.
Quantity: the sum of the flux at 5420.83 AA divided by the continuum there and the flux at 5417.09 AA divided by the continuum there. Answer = 1.95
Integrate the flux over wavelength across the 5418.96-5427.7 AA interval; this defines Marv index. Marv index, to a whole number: 242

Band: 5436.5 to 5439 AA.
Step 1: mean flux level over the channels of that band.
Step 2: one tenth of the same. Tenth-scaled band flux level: 2.74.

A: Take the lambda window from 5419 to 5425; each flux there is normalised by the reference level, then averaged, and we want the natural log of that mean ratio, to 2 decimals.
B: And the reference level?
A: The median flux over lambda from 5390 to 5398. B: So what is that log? 0.02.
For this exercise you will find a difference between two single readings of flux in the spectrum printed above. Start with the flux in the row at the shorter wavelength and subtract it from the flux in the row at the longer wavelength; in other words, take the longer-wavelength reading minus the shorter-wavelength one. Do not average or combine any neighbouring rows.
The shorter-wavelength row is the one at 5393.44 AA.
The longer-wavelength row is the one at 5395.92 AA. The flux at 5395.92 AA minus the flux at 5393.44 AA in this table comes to -1.1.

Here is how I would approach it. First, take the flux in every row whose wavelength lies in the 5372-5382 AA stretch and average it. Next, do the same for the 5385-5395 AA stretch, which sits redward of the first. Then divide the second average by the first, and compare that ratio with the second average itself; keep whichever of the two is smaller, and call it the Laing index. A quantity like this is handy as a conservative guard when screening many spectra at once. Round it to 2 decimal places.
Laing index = 1.01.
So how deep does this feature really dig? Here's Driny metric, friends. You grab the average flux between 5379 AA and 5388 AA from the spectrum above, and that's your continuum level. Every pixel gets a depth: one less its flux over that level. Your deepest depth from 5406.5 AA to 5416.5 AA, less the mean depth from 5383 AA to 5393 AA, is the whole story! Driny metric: 0.134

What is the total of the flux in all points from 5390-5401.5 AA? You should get 242.6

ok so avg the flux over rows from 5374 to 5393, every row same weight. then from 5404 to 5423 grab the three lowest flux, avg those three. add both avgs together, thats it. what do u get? 52.0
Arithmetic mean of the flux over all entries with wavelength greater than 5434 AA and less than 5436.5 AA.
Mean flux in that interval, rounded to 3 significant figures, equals 27.2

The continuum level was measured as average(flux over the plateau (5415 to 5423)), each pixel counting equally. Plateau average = 27.5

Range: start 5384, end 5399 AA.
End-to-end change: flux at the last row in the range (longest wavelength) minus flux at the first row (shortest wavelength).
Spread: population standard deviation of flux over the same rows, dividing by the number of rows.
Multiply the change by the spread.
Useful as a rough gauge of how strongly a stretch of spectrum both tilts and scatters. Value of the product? -0.21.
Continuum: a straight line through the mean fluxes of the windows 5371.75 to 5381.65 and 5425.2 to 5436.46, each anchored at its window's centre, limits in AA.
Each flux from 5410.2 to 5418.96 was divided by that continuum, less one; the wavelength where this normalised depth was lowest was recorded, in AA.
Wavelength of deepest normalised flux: 5410.85 AA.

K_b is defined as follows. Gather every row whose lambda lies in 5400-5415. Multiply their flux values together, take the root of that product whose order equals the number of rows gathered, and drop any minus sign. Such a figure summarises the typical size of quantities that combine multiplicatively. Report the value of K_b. 25.9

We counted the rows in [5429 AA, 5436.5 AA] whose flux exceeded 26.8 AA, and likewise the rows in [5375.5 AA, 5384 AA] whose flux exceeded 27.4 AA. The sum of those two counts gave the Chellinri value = 8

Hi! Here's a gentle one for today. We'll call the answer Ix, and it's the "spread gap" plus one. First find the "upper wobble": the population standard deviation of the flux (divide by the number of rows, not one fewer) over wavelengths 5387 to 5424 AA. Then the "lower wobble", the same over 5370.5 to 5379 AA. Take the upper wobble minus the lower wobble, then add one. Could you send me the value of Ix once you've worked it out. 1.7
